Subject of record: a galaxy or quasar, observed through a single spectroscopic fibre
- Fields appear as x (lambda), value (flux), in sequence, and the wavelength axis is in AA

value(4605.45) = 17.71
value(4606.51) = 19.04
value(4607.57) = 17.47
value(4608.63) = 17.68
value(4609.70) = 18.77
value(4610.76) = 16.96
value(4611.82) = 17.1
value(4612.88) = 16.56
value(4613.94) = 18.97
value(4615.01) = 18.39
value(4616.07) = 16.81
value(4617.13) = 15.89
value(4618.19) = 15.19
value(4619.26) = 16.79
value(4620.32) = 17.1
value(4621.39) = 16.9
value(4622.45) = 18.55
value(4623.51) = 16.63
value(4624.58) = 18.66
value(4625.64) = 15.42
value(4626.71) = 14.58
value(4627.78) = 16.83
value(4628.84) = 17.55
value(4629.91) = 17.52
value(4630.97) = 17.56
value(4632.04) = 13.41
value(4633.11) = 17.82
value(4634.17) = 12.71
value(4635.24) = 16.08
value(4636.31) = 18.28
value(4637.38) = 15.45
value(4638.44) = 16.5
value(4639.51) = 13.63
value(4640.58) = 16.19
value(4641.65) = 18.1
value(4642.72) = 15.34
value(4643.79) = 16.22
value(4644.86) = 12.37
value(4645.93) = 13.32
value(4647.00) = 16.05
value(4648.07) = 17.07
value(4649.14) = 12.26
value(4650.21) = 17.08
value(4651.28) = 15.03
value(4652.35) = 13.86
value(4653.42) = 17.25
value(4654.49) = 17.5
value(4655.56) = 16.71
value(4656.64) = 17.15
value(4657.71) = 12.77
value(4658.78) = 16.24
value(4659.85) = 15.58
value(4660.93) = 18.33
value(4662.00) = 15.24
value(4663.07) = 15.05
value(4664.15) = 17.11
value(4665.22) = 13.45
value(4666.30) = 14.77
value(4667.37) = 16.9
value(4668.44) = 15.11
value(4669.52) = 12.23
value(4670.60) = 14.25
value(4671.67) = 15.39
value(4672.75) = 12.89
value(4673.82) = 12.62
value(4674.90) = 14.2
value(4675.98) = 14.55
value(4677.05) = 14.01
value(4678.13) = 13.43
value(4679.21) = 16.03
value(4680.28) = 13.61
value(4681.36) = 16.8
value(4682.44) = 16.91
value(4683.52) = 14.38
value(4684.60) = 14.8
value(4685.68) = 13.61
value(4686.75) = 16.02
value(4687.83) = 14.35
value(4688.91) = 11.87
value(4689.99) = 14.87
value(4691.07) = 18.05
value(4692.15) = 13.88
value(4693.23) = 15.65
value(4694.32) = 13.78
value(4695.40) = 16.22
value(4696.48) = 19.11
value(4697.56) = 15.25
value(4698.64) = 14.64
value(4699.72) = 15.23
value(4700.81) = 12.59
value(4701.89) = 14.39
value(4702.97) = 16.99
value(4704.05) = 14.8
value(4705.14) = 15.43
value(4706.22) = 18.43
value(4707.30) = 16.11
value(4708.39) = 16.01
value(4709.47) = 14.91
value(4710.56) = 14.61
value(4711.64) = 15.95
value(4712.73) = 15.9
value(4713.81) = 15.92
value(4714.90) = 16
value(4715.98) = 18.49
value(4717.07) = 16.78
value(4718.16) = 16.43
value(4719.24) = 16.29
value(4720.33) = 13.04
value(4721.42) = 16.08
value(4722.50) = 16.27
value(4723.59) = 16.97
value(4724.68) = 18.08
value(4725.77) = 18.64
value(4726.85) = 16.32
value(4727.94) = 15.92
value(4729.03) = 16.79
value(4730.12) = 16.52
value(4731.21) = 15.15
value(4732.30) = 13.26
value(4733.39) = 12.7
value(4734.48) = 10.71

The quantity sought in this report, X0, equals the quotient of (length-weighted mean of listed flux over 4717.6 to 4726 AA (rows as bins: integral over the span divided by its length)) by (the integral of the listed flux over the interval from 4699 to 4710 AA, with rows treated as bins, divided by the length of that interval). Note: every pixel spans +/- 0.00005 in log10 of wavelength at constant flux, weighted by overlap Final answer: 1.06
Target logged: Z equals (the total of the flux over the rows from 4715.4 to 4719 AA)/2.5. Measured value 20.7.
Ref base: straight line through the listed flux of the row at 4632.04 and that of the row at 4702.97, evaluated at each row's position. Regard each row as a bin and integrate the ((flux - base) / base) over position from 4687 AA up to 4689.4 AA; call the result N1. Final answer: -0.41 AA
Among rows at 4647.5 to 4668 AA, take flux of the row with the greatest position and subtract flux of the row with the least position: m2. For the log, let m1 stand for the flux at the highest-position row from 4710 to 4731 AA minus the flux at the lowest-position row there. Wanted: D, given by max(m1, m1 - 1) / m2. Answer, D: -11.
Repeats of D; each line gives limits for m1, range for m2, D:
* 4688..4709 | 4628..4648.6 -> -9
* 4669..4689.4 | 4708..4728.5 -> 4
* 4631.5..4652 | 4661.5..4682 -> 1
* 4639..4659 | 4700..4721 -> 6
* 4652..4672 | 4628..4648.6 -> -3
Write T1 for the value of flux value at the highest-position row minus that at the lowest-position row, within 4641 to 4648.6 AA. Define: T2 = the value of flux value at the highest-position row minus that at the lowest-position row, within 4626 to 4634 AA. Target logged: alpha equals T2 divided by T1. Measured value -3.1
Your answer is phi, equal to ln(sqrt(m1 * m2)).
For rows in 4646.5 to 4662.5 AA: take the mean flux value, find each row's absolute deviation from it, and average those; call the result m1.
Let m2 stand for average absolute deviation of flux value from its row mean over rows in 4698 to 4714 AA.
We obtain 0.14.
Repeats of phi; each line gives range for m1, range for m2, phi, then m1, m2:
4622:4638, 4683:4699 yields 0.33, 1.5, 1.29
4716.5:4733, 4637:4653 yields 0.18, 1.0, 1.46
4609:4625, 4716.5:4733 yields -0.05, 0.9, 0.99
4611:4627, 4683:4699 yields 0.12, 1.0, 1.29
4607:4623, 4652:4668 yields 0.06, 0.8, 1.37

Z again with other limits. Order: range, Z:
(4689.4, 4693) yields 18.7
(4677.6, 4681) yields 17.2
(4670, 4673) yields 17.0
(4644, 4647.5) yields 16.7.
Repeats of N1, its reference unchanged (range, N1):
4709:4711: -0.30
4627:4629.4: 0.67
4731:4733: -0.49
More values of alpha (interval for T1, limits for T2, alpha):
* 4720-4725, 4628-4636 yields -0.3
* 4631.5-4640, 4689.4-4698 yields 1.7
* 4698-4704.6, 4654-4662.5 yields -14.1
